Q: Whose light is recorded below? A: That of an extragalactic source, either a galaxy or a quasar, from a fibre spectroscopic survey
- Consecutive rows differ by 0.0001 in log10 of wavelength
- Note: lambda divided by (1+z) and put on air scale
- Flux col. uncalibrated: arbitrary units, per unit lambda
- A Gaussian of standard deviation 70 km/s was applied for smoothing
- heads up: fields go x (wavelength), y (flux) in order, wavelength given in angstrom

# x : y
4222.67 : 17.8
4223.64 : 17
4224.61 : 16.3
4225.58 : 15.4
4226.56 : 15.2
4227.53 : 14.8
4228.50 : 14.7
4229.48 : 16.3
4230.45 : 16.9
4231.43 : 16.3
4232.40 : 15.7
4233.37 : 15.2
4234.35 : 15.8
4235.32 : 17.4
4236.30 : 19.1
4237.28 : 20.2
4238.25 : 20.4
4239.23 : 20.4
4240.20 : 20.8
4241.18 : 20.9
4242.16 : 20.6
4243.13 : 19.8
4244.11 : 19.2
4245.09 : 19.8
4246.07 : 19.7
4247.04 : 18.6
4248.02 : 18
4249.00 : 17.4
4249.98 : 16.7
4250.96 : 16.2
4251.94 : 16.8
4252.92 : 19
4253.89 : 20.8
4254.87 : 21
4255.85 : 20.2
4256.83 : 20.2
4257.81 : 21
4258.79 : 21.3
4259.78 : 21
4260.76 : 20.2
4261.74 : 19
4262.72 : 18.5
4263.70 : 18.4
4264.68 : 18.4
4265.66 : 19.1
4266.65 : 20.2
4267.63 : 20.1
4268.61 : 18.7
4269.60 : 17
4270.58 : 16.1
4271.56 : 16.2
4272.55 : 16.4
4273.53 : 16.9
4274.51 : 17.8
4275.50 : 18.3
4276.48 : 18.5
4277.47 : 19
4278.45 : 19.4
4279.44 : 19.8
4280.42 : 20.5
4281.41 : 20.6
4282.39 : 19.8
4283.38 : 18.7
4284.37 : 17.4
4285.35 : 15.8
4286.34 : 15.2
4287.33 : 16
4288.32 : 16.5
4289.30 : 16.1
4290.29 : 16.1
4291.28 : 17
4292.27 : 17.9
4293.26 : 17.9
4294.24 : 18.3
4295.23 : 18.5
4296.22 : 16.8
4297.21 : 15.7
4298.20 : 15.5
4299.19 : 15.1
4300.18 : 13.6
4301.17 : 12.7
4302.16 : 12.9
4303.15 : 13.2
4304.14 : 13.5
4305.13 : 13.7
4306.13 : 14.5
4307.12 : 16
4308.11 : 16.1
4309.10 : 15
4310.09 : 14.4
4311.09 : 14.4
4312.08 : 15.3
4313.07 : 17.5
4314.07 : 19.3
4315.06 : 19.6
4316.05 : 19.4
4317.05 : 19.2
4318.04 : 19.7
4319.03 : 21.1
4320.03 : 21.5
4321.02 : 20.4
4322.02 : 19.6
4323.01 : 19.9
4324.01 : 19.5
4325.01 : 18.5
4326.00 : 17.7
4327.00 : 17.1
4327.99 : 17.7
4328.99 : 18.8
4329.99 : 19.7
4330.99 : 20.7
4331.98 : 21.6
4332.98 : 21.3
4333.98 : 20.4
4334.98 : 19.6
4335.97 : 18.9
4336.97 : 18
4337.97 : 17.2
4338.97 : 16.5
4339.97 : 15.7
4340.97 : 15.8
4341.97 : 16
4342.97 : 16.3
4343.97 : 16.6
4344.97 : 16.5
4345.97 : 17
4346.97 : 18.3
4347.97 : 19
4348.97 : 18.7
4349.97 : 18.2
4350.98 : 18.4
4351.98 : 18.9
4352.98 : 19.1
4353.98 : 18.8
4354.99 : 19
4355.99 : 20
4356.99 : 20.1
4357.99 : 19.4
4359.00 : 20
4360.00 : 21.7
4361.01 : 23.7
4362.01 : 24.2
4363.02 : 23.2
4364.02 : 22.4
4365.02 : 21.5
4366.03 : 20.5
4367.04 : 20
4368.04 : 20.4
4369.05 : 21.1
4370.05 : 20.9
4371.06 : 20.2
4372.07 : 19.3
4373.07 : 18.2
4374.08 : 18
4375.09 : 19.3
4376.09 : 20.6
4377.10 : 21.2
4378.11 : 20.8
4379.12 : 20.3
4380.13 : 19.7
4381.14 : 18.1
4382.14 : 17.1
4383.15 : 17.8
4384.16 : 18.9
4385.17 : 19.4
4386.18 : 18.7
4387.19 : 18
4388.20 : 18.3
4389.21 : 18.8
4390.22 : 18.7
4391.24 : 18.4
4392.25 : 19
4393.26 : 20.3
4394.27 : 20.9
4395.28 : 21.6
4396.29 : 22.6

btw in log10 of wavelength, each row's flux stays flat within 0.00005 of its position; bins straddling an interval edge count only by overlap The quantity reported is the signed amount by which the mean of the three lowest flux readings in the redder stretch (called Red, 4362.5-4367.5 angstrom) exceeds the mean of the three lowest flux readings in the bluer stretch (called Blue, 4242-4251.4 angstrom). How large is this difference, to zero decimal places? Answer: 4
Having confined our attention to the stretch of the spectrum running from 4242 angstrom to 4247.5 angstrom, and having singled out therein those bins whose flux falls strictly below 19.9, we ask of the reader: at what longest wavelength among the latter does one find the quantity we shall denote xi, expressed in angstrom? 4247.04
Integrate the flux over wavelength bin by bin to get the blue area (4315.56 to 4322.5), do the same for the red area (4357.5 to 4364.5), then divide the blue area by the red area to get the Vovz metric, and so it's 0.90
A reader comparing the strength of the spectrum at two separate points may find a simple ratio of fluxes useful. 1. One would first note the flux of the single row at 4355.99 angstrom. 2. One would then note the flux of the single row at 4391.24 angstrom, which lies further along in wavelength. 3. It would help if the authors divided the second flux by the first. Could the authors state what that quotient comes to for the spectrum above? 0.92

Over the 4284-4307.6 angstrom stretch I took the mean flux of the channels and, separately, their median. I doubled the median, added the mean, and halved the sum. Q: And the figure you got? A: 23.7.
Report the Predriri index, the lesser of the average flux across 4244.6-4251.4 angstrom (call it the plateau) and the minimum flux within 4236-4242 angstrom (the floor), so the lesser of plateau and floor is 18.1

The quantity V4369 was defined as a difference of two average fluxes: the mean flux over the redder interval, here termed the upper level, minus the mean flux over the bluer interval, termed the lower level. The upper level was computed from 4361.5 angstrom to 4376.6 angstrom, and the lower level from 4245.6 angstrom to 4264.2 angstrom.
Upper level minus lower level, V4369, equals 1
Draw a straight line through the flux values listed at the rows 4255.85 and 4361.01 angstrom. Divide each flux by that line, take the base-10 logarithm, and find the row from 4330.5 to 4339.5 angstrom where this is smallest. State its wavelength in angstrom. 4338.97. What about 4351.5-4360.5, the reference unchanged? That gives 4353.98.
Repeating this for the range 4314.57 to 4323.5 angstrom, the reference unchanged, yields 4317.05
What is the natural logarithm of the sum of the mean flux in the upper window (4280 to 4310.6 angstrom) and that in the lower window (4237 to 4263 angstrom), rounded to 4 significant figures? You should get 3.575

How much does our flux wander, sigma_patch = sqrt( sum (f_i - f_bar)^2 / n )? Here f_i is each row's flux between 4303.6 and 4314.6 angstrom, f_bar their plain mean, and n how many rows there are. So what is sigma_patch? 1.65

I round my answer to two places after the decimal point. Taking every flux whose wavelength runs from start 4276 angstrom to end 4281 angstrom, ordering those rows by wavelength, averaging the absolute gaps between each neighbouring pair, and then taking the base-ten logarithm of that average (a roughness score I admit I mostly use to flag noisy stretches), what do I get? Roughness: -0.30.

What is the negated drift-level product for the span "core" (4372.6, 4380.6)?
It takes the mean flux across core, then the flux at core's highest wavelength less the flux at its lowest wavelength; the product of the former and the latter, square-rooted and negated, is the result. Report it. -5.4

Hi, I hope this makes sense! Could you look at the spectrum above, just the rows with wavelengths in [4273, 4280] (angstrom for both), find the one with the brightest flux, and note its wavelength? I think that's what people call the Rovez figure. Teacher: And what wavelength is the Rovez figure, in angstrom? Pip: 4279.44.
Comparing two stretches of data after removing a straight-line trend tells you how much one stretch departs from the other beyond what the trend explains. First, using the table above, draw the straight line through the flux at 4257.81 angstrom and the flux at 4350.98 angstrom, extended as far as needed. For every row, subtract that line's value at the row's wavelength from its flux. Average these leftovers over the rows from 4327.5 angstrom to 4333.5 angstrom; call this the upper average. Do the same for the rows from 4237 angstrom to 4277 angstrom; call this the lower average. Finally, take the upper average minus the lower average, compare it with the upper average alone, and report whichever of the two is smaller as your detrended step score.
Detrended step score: 1.0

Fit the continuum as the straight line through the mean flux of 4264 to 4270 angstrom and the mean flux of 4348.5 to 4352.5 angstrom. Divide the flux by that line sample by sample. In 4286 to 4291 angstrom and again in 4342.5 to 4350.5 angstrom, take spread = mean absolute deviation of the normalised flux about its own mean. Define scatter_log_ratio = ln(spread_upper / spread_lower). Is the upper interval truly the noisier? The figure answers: 1.2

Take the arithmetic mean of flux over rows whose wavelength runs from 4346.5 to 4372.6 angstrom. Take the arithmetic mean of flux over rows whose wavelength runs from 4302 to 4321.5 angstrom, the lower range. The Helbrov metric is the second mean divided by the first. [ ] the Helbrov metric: 0.83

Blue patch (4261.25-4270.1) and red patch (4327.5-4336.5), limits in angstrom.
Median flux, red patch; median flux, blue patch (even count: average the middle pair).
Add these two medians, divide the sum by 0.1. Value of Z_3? 384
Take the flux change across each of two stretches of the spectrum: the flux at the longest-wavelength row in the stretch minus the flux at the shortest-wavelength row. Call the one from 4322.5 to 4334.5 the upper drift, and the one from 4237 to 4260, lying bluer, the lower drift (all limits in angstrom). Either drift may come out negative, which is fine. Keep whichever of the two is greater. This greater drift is 0.8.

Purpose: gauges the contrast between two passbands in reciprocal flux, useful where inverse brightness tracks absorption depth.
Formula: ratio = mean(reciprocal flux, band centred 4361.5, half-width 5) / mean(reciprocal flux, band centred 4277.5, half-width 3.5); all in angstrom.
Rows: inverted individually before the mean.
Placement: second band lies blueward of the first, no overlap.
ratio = 0.88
